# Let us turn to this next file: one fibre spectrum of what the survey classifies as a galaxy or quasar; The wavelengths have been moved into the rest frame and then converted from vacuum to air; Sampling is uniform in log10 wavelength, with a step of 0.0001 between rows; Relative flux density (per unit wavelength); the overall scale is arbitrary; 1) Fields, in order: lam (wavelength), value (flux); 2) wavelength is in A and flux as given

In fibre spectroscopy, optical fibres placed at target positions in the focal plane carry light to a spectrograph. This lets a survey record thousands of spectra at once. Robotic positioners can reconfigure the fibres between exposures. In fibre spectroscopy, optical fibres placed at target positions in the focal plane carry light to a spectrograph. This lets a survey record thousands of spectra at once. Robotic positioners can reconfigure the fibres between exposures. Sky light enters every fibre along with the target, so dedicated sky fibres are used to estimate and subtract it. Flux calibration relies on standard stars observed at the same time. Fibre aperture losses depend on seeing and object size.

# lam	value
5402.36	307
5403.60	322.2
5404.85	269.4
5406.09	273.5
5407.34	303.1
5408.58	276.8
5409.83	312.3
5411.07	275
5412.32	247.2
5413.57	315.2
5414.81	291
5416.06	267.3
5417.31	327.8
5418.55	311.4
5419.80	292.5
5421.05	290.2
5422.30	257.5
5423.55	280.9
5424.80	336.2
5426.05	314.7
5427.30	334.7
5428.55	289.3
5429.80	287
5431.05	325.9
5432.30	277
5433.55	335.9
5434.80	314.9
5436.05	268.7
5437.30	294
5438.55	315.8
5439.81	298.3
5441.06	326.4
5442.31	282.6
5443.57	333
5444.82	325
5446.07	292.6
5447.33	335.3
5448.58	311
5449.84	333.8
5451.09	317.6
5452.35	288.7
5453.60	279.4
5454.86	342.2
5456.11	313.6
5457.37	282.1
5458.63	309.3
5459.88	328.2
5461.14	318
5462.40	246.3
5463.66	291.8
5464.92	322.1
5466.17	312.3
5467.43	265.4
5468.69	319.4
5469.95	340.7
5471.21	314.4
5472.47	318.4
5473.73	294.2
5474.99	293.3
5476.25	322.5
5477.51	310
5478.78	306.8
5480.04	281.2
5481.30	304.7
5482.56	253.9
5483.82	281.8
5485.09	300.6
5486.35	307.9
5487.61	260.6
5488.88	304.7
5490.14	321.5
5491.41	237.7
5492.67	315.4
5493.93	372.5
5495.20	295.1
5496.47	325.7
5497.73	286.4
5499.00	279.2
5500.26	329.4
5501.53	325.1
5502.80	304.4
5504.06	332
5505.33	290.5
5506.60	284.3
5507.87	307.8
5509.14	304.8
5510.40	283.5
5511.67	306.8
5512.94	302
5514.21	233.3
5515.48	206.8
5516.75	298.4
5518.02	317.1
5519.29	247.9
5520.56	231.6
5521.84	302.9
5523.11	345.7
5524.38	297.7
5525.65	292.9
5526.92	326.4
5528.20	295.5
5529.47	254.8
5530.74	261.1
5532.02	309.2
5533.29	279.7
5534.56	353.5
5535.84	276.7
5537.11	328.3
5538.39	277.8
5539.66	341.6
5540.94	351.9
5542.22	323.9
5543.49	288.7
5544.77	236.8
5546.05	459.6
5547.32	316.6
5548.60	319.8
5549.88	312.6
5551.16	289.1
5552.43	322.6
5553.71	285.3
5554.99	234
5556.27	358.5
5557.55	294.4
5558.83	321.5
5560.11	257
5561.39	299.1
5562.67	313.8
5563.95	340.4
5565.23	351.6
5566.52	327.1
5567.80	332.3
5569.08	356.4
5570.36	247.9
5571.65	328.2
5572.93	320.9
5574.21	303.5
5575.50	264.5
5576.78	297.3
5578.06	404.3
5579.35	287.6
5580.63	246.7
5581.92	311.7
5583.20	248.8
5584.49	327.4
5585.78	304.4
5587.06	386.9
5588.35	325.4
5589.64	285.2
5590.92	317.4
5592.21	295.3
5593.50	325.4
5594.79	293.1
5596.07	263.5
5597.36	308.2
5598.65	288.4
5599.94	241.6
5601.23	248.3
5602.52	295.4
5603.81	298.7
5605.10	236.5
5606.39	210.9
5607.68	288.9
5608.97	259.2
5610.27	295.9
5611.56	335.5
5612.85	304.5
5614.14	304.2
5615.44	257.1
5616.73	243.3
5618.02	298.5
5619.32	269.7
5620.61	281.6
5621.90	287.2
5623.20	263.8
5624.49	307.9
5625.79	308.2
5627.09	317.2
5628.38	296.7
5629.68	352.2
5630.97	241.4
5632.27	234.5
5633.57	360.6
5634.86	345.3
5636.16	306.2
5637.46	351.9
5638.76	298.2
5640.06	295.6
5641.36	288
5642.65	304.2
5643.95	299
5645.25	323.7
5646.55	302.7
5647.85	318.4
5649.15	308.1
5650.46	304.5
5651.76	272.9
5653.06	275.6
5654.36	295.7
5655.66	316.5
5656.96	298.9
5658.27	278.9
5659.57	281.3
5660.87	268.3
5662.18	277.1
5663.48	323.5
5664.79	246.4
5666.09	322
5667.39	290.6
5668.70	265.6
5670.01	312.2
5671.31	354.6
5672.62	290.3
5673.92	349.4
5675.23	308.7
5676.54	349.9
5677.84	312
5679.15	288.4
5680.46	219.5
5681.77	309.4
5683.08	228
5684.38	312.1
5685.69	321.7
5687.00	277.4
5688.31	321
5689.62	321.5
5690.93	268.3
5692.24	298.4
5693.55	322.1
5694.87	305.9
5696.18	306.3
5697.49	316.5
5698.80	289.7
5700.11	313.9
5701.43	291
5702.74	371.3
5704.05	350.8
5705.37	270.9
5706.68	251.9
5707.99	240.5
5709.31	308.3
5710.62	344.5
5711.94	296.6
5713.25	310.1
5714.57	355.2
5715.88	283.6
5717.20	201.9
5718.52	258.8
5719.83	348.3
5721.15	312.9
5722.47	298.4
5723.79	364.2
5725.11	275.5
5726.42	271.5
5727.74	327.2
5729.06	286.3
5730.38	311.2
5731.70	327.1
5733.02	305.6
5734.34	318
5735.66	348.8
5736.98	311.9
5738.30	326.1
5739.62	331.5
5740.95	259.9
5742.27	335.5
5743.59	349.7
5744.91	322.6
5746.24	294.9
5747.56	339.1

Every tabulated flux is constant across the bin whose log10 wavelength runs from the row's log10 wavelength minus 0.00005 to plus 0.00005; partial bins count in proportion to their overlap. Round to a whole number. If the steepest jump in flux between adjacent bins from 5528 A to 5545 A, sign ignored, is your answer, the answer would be 77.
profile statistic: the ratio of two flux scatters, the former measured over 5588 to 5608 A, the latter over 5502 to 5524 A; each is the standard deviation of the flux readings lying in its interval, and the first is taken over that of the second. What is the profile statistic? 0.9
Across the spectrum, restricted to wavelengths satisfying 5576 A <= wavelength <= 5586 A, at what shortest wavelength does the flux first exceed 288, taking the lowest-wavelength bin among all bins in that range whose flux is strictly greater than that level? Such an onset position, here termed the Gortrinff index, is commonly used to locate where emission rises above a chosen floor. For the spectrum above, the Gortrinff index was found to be 5576.78 A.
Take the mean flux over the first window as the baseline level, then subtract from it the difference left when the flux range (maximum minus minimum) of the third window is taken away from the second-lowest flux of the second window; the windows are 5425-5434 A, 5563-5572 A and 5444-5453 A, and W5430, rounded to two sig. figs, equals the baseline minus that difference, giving 29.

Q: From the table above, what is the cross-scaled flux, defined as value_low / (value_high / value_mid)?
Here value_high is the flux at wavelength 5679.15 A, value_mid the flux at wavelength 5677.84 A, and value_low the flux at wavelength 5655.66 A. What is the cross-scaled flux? 342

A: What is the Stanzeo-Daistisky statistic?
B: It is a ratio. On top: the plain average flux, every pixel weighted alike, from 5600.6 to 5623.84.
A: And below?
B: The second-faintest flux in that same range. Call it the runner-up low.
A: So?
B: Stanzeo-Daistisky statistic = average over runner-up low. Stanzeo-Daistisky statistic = 1.17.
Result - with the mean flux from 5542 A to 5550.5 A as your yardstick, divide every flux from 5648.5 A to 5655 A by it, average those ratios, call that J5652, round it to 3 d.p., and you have 0.903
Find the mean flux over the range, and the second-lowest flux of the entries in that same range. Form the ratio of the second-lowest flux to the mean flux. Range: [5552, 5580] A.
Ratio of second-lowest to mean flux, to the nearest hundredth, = 0.80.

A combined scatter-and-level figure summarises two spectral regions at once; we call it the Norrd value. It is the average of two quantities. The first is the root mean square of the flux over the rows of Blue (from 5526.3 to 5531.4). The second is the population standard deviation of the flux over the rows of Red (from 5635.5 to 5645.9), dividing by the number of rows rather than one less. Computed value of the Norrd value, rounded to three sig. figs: 153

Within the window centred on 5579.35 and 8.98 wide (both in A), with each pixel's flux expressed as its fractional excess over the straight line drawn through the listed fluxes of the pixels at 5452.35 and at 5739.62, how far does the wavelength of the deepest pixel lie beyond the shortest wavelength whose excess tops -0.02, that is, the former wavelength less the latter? 2.6 A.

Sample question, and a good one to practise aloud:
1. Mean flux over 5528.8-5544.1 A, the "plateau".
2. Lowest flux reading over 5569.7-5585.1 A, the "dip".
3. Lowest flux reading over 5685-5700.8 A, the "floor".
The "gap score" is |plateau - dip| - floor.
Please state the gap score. -211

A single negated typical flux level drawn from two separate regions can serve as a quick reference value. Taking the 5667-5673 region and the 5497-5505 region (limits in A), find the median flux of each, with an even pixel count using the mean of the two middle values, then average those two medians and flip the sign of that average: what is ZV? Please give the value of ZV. -303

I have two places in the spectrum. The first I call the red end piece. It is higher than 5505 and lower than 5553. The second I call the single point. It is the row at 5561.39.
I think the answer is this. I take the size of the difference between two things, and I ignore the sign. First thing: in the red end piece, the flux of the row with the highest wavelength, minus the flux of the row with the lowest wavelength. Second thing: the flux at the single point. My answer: 267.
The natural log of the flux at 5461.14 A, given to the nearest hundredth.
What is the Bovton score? 5.76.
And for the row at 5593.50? 5.79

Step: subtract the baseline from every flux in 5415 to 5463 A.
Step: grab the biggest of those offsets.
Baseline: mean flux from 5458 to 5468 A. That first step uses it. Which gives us 43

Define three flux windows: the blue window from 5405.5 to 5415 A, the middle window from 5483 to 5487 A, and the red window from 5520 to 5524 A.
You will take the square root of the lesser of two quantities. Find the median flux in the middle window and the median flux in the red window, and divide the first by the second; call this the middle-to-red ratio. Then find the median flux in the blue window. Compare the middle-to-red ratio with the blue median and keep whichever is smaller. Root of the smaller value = 1.00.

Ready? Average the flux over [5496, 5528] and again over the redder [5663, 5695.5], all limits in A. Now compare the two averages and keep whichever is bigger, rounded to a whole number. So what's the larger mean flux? 301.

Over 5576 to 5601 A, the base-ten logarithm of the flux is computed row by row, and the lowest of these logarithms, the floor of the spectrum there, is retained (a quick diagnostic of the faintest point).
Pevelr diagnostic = 2.383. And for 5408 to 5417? 2.393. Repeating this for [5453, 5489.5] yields 2.391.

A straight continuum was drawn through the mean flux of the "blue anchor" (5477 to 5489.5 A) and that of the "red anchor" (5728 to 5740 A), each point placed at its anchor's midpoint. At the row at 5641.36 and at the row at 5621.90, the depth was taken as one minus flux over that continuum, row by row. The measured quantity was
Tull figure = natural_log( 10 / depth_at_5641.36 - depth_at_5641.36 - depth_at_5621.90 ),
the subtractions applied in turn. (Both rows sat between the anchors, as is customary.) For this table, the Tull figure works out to 5.0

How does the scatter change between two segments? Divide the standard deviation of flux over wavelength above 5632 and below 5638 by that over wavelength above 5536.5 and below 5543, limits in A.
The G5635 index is 1.8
